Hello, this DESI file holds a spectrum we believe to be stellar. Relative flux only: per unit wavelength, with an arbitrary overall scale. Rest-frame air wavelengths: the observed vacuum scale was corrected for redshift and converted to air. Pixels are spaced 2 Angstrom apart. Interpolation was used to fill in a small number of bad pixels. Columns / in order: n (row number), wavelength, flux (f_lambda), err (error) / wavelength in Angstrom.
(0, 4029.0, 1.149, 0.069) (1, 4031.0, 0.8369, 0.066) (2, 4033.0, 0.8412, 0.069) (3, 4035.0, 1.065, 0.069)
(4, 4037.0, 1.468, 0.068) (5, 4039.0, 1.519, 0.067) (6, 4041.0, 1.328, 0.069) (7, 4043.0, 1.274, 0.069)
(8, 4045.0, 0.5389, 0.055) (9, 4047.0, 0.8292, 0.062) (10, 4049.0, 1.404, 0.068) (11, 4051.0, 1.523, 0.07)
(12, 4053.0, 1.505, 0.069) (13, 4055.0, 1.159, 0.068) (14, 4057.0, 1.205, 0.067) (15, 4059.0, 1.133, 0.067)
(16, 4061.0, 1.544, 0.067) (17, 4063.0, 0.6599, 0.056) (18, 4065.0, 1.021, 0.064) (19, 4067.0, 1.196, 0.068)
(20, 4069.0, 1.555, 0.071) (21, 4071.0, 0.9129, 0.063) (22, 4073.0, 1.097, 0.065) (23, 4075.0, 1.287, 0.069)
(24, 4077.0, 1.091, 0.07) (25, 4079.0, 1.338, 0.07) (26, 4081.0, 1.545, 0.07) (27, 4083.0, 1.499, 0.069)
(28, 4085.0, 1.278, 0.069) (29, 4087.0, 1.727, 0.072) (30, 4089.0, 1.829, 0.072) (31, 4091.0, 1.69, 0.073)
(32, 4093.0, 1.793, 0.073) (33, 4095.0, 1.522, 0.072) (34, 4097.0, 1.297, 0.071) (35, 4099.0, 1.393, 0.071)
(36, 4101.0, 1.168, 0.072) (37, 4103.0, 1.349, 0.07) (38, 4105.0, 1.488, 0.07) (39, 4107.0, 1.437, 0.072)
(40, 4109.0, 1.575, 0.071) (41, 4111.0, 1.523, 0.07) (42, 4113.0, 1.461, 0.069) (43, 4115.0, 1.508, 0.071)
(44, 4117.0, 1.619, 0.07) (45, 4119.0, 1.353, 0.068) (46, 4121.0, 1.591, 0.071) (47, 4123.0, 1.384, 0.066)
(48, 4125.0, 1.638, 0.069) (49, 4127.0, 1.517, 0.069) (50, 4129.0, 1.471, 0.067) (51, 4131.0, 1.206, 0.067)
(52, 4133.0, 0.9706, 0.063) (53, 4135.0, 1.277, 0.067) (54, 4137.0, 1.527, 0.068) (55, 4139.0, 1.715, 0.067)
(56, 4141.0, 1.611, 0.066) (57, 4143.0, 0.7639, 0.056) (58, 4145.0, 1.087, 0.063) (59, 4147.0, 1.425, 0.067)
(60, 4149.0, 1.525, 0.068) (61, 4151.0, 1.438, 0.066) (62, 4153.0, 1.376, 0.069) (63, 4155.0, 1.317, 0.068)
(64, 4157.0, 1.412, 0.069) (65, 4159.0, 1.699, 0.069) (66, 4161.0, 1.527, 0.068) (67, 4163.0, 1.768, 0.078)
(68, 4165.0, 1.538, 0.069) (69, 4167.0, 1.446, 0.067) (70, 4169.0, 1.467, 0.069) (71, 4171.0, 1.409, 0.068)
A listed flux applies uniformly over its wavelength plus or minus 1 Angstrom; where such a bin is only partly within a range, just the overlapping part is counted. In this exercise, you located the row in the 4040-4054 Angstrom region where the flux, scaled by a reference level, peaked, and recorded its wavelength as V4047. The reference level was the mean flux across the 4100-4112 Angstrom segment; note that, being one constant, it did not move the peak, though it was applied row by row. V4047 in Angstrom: 4051.0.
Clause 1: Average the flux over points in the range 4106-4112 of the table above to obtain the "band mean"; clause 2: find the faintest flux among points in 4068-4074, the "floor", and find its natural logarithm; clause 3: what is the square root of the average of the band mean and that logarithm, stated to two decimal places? 0.84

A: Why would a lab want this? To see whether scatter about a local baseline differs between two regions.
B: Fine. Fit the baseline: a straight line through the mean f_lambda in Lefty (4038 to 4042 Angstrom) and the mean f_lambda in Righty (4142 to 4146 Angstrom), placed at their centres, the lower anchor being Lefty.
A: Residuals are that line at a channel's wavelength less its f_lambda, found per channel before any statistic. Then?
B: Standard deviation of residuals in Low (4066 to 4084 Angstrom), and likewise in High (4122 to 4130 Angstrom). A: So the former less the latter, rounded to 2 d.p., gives 0.13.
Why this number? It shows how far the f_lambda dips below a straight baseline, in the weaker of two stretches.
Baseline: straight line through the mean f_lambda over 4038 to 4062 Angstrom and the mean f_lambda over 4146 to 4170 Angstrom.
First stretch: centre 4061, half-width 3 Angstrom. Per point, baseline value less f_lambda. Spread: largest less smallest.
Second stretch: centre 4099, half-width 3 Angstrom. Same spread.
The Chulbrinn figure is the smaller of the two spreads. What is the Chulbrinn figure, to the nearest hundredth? 0.23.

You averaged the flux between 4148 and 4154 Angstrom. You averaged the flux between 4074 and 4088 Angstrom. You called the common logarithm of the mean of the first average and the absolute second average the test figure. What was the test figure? 0.152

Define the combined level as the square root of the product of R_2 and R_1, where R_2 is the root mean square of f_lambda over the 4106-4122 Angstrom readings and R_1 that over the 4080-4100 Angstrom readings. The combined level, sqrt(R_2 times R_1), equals 1.54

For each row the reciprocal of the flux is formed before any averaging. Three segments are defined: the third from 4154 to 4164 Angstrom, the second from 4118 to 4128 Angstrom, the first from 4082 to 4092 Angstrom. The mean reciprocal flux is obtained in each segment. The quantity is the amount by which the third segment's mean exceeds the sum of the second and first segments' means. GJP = -0.65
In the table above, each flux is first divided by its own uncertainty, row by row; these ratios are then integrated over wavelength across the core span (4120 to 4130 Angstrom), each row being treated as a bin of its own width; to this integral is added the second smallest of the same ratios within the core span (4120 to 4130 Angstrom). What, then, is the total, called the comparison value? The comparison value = 244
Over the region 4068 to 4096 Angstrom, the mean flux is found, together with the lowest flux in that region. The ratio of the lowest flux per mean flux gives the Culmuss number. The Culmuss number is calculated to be 0.63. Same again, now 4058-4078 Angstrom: 0.57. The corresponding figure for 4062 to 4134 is 0.48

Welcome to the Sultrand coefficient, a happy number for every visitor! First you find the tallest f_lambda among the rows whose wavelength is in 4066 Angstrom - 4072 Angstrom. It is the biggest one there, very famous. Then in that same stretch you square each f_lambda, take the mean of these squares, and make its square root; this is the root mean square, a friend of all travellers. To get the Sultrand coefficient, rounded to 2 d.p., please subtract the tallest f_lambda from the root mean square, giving -0.31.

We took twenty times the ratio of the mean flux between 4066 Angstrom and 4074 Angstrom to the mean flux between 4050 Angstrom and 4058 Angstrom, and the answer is 18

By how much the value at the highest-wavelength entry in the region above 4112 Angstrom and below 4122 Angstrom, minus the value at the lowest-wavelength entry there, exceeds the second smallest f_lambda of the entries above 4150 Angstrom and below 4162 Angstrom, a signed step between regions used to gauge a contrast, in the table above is -1.2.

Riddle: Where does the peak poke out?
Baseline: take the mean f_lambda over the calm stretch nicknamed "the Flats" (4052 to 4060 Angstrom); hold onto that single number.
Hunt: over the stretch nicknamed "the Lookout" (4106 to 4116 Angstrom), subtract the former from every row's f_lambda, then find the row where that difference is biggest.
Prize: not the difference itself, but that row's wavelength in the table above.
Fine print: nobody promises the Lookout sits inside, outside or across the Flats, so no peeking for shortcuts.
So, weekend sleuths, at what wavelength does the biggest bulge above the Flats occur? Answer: 4109.0 Angstrom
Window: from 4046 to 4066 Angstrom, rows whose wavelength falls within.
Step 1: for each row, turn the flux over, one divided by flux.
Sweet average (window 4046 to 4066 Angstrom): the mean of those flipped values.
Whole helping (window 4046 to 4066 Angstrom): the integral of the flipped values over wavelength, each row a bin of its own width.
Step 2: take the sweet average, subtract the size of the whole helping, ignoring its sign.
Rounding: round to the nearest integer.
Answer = -17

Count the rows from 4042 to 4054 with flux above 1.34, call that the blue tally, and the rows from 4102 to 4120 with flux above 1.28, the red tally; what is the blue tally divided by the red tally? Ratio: 0.33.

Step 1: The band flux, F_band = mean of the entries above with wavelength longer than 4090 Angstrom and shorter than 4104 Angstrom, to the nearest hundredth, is 1.46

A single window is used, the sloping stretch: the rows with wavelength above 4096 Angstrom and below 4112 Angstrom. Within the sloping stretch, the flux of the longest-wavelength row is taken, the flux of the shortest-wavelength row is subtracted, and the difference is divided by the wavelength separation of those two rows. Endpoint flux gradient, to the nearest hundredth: 0.02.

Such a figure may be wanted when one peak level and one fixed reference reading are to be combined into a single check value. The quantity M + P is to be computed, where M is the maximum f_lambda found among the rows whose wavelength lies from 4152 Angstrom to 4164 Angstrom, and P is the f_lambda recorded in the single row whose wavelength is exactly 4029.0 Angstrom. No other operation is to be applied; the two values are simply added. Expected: 2.92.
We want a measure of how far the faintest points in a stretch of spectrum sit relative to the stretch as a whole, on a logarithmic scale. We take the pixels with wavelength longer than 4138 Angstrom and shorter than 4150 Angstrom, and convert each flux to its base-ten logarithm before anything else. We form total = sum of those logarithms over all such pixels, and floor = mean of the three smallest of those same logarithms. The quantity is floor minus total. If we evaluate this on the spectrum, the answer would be -0.67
